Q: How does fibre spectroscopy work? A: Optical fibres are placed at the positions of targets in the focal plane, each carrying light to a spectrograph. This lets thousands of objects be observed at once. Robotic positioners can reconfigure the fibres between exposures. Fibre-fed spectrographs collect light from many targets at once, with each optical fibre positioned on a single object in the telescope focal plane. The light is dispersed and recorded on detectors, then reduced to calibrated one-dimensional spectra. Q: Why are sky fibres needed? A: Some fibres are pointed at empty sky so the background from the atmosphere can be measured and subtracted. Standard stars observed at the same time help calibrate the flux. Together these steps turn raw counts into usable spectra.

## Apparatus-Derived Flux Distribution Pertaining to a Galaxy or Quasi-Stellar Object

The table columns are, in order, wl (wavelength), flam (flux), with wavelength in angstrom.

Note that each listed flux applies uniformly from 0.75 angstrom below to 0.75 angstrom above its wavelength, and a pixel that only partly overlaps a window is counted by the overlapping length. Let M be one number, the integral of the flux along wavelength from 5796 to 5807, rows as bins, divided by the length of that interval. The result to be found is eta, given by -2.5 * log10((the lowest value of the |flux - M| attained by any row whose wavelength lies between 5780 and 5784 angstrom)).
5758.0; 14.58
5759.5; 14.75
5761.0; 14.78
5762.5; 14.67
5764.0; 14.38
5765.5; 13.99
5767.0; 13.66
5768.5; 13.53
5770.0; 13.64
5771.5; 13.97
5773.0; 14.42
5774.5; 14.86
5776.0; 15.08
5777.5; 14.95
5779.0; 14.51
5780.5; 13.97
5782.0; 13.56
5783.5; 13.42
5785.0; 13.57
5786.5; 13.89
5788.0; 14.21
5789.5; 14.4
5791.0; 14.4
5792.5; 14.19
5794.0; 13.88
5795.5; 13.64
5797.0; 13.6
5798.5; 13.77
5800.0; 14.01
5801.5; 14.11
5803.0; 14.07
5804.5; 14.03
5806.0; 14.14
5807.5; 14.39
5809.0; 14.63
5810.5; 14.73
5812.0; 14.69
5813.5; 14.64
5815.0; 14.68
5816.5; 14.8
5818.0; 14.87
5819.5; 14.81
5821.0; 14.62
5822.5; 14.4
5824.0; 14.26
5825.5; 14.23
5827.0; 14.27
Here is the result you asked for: 5.5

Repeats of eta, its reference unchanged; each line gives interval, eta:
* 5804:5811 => 2.9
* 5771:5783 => 5.5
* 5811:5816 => 0.4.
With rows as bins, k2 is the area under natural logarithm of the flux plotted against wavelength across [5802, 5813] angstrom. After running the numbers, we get 29.3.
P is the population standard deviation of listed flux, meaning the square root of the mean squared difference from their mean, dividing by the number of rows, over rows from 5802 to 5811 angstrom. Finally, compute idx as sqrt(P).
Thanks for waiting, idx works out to 0.52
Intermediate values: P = 0.27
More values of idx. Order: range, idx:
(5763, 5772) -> 0.54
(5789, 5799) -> 0.56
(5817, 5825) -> 0.48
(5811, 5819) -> 0.29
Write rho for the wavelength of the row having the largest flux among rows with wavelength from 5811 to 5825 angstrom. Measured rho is 5818.0 angstrom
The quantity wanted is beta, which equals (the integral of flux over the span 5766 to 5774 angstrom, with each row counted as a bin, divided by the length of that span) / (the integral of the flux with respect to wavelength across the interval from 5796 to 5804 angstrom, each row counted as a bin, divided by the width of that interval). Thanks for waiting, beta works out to 0.998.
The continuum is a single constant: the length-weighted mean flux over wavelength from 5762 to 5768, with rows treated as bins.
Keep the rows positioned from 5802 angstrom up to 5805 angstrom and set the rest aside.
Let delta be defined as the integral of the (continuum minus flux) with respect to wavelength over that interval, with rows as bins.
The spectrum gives 0.2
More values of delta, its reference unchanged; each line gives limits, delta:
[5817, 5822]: -3.1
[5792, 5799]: 2.3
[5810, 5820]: -6.2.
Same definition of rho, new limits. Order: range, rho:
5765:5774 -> 5773.0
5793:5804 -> 5801.5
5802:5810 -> 5809.0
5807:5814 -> 5810.5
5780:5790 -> 5789.5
